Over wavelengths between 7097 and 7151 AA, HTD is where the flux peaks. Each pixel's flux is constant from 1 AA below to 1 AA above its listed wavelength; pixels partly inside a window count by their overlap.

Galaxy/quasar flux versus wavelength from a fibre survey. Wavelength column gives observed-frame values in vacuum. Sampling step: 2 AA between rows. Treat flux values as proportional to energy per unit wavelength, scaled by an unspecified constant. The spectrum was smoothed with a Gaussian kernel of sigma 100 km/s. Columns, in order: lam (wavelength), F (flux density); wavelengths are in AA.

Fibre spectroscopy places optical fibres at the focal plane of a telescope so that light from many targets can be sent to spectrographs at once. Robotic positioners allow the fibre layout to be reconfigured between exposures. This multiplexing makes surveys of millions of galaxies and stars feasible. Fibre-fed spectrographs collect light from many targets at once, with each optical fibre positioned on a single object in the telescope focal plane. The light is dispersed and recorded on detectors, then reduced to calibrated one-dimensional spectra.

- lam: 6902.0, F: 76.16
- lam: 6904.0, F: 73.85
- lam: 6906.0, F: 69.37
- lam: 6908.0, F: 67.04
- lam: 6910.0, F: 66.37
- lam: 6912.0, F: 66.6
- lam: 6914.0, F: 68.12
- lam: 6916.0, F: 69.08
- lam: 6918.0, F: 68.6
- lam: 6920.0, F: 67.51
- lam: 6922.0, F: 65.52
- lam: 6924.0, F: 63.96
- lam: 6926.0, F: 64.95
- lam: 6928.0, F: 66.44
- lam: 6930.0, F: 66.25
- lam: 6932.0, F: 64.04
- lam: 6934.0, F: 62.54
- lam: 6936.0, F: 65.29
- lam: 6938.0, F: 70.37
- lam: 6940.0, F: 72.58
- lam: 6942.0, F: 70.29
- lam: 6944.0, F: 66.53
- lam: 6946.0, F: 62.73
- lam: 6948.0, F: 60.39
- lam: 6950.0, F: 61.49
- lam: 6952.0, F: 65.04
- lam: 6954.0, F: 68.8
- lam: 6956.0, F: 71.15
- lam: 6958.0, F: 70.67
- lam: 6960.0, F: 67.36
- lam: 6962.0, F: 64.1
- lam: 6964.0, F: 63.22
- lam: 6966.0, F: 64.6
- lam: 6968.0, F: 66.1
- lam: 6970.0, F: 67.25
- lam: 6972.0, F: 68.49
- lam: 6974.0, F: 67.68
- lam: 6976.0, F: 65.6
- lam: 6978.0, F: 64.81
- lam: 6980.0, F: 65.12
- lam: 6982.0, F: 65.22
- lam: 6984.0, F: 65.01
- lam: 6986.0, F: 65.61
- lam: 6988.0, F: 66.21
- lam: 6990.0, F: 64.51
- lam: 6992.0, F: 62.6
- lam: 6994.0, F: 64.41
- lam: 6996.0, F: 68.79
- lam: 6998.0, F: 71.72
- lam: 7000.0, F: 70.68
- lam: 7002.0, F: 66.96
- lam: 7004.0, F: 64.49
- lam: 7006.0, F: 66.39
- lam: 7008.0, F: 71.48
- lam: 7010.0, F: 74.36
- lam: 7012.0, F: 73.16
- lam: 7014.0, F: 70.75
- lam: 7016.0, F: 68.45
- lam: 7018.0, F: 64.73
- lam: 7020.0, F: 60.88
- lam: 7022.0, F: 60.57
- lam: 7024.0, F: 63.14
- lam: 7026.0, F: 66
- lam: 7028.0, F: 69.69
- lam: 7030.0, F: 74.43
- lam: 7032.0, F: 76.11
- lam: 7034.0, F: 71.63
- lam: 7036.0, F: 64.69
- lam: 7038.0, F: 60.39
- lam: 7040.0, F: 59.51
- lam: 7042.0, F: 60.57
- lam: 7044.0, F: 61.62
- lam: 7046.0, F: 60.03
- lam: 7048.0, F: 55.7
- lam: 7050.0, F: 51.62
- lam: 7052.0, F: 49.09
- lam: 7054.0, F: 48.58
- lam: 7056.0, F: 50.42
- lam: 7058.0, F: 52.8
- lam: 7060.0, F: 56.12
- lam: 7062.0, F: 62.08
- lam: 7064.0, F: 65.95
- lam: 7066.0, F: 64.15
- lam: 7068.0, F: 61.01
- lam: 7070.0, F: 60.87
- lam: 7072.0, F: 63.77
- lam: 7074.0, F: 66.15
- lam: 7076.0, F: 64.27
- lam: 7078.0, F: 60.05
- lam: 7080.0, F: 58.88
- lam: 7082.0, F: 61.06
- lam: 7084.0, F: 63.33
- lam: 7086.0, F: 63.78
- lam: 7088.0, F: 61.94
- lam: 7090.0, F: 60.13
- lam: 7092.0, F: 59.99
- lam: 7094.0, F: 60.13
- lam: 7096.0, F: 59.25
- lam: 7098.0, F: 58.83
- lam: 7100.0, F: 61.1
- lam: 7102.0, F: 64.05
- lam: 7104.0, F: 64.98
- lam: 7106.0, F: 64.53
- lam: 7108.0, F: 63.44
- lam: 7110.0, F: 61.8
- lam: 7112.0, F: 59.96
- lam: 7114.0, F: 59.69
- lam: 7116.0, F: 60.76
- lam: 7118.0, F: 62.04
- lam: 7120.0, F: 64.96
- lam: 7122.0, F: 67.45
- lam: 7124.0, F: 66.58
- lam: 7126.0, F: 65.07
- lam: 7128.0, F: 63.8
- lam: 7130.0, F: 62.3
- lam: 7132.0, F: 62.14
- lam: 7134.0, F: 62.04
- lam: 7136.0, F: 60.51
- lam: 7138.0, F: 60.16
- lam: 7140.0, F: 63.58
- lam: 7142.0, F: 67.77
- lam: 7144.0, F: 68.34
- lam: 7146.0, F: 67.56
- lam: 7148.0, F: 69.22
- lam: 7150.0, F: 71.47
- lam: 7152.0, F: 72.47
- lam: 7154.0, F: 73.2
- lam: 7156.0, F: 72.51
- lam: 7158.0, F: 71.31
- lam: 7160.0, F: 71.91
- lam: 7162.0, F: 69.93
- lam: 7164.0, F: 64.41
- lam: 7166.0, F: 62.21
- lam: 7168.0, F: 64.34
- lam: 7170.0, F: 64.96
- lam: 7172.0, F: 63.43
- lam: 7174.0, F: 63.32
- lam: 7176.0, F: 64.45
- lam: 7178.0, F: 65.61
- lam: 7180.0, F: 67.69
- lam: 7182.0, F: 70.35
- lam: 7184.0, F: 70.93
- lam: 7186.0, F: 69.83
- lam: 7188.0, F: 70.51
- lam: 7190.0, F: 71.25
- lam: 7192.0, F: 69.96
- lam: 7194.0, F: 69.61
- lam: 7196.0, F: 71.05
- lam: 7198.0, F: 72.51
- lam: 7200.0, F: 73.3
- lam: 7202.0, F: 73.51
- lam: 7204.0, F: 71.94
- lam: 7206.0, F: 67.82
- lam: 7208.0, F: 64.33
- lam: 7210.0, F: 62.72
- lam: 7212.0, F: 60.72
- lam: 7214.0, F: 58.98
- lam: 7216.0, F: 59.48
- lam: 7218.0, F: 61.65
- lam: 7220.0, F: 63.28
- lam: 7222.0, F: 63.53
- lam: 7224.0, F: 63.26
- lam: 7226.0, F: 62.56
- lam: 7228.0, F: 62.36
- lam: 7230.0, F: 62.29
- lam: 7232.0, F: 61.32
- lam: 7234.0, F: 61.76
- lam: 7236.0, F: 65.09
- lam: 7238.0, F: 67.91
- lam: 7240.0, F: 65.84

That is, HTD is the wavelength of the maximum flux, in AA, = 7150.0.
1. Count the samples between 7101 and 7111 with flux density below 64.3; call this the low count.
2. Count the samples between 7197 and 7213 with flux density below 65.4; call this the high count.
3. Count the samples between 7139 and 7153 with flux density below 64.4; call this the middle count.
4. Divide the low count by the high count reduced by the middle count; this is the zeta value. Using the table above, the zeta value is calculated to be 1.5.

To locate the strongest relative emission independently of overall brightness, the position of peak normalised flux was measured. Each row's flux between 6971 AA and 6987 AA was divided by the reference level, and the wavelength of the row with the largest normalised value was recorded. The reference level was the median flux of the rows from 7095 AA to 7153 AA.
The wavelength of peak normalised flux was 6972.0 AA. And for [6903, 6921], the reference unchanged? 6904.0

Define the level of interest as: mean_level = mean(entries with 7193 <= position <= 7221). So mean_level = 66.5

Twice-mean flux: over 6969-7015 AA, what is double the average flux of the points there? 135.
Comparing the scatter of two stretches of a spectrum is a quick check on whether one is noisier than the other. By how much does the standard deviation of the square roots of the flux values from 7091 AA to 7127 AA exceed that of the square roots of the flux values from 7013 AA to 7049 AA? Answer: -0.18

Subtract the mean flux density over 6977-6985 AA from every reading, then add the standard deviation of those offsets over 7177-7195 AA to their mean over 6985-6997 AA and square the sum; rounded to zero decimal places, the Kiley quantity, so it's 4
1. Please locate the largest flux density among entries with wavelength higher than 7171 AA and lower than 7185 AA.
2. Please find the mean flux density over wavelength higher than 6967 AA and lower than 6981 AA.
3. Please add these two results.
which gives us 137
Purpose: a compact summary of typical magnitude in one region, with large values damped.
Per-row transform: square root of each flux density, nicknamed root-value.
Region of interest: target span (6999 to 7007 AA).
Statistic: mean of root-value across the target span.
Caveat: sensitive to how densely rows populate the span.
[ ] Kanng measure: 8.19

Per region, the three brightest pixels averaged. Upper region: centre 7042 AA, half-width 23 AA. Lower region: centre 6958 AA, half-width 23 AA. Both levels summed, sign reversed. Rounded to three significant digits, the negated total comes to -146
